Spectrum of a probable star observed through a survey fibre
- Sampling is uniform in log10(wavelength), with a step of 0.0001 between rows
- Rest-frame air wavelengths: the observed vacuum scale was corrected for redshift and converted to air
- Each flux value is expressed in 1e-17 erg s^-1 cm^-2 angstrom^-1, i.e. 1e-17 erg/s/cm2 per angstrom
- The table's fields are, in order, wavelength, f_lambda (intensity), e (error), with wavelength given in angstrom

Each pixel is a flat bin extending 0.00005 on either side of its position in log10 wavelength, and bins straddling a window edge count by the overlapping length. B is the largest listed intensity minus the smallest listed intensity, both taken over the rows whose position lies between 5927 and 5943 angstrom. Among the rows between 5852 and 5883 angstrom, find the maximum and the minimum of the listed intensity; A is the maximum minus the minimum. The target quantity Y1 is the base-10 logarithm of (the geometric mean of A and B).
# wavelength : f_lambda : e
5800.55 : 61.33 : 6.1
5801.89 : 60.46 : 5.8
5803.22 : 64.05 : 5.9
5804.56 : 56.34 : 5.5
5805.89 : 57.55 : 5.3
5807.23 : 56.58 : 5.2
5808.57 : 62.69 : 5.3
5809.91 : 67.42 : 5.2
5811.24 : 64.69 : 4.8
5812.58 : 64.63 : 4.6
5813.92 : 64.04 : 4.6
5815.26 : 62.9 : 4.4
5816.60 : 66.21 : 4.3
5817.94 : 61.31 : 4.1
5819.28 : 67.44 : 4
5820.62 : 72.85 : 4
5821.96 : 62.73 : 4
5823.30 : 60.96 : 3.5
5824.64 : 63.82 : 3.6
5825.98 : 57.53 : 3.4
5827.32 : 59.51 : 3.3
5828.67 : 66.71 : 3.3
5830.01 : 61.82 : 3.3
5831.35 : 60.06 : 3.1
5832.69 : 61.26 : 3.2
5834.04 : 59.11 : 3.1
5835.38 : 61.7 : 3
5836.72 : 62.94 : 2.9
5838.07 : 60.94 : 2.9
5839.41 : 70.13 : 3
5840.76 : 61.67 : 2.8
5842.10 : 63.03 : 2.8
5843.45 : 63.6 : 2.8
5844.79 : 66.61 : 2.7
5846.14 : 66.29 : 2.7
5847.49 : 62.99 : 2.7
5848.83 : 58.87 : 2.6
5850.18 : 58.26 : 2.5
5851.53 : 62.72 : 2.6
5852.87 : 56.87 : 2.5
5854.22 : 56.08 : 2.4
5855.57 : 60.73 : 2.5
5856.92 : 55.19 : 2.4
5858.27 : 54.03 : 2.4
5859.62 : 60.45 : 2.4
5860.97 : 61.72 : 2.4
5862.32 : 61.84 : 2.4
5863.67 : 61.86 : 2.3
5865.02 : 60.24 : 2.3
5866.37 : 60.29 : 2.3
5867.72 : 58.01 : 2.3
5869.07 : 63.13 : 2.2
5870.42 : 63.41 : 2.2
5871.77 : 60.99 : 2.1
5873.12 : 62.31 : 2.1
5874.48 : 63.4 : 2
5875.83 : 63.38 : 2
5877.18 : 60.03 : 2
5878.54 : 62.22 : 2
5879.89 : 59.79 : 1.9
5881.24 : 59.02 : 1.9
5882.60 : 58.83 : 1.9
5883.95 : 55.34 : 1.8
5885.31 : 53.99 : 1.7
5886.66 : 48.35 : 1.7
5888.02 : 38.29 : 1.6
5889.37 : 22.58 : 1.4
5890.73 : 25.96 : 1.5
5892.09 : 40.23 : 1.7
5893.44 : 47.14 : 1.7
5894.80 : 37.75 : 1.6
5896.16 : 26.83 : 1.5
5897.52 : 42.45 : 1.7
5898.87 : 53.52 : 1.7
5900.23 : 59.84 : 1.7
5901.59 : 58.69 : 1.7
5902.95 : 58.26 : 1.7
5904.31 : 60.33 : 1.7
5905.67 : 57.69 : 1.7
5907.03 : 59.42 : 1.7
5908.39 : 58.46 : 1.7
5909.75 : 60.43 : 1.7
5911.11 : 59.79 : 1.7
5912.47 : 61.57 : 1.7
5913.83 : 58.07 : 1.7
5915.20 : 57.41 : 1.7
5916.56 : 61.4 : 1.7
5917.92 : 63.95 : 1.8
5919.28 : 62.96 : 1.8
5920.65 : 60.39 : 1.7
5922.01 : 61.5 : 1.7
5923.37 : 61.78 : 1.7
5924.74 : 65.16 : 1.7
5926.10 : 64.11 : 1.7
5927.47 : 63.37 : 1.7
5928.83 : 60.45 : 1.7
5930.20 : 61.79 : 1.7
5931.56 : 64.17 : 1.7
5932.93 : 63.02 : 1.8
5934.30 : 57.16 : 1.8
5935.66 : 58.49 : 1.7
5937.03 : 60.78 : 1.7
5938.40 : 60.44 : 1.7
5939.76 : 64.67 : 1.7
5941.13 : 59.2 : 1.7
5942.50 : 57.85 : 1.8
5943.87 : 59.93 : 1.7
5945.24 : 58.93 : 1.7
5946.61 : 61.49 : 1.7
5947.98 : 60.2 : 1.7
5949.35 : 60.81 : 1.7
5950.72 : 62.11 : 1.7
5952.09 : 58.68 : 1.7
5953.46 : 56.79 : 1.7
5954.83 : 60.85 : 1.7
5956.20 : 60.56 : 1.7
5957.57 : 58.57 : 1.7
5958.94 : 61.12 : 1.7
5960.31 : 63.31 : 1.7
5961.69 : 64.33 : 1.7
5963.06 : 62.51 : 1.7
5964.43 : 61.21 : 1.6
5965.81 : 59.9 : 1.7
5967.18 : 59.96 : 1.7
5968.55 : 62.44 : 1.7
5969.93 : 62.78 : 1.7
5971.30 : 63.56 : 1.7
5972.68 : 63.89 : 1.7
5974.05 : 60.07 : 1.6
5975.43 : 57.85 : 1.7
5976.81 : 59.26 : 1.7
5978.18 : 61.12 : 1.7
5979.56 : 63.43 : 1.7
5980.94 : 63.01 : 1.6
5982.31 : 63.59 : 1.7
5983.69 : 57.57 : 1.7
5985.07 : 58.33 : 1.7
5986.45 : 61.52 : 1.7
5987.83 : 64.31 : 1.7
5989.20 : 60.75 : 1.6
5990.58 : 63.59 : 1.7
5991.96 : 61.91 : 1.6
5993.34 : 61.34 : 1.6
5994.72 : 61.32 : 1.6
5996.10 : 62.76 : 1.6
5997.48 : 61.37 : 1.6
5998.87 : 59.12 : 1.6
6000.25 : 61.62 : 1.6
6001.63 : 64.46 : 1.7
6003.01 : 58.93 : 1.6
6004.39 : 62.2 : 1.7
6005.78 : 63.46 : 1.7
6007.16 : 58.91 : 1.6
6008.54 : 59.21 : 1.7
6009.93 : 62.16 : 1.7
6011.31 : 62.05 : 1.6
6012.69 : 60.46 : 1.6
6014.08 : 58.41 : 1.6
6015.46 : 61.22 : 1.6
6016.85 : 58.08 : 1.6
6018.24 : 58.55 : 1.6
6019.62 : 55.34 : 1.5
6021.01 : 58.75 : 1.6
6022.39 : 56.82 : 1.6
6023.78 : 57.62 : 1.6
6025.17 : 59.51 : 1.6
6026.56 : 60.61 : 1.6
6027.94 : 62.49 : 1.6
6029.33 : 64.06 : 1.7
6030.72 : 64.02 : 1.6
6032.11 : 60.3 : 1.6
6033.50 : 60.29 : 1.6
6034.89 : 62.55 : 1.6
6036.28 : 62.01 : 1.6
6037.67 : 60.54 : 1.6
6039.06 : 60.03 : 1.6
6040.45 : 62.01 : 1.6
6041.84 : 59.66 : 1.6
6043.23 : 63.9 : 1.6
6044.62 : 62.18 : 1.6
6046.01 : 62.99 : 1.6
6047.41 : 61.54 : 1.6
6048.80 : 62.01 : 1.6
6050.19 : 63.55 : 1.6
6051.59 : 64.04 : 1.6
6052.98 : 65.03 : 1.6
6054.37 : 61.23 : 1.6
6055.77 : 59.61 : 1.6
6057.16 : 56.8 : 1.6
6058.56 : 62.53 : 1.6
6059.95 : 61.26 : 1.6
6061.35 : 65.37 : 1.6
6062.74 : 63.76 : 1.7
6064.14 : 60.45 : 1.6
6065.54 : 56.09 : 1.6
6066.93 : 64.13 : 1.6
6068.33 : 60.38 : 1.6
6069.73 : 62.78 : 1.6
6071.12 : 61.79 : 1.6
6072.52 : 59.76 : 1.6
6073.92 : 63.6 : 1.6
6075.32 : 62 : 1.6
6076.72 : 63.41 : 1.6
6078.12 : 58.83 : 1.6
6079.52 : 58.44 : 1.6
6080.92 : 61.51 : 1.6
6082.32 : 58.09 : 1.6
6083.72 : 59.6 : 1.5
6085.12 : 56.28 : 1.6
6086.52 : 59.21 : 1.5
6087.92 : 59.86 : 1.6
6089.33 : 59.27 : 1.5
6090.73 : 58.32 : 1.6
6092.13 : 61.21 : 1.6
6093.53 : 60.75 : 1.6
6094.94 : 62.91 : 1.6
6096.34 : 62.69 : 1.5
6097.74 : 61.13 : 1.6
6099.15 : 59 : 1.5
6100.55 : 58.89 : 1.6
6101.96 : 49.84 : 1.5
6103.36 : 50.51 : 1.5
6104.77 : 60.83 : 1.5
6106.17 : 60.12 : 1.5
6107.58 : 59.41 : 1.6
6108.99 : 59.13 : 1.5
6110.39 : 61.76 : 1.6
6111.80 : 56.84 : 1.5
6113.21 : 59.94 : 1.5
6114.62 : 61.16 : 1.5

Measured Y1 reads 0.92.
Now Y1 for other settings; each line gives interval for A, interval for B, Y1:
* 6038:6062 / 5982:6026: 0.95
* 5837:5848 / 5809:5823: 1.01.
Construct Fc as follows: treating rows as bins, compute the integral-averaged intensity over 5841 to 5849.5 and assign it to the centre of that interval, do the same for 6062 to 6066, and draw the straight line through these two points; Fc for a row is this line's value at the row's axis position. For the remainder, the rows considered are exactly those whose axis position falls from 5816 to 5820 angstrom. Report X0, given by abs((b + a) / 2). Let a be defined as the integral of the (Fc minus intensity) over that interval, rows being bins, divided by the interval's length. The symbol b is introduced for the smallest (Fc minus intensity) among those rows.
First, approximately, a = -1.2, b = -4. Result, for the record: 2.4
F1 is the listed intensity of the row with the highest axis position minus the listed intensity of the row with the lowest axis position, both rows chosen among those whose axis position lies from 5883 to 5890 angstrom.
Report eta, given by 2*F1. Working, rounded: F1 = -33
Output -66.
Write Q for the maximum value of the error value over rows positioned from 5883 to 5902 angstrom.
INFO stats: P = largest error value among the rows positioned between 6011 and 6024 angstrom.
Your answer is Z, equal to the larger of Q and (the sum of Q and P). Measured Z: 3.40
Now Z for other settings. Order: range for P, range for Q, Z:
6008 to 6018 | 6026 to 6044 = 3.40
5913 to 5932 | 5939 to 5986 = 3.60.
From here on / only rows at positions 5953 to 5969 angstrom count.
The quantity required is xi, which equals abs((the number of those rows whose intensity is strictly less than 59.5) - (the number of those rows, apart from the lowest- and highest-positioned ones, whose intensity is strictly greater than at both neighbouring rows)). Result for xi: 0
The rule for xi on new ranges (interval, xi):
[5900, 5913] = 2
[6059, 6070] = 1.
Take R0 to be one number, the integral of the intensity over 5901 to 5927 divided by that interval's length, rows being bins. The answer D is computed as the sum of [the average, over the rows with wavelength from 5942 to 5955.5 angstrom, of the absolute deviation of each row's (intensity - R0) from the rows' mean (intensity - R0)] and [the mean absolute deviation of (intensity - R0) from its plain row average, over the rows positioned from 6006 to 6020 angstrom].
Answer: 3.0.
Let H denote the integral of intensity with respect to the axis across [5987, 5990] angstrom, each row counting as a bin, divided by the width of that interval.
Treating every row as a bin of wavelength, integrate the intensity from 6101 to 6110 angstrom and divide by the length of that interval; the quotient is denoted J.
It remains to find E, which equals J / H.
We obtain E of 0.91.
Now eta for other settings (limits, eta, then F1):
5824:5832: -8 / -4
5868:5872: -4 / -2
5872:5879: 0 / 0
